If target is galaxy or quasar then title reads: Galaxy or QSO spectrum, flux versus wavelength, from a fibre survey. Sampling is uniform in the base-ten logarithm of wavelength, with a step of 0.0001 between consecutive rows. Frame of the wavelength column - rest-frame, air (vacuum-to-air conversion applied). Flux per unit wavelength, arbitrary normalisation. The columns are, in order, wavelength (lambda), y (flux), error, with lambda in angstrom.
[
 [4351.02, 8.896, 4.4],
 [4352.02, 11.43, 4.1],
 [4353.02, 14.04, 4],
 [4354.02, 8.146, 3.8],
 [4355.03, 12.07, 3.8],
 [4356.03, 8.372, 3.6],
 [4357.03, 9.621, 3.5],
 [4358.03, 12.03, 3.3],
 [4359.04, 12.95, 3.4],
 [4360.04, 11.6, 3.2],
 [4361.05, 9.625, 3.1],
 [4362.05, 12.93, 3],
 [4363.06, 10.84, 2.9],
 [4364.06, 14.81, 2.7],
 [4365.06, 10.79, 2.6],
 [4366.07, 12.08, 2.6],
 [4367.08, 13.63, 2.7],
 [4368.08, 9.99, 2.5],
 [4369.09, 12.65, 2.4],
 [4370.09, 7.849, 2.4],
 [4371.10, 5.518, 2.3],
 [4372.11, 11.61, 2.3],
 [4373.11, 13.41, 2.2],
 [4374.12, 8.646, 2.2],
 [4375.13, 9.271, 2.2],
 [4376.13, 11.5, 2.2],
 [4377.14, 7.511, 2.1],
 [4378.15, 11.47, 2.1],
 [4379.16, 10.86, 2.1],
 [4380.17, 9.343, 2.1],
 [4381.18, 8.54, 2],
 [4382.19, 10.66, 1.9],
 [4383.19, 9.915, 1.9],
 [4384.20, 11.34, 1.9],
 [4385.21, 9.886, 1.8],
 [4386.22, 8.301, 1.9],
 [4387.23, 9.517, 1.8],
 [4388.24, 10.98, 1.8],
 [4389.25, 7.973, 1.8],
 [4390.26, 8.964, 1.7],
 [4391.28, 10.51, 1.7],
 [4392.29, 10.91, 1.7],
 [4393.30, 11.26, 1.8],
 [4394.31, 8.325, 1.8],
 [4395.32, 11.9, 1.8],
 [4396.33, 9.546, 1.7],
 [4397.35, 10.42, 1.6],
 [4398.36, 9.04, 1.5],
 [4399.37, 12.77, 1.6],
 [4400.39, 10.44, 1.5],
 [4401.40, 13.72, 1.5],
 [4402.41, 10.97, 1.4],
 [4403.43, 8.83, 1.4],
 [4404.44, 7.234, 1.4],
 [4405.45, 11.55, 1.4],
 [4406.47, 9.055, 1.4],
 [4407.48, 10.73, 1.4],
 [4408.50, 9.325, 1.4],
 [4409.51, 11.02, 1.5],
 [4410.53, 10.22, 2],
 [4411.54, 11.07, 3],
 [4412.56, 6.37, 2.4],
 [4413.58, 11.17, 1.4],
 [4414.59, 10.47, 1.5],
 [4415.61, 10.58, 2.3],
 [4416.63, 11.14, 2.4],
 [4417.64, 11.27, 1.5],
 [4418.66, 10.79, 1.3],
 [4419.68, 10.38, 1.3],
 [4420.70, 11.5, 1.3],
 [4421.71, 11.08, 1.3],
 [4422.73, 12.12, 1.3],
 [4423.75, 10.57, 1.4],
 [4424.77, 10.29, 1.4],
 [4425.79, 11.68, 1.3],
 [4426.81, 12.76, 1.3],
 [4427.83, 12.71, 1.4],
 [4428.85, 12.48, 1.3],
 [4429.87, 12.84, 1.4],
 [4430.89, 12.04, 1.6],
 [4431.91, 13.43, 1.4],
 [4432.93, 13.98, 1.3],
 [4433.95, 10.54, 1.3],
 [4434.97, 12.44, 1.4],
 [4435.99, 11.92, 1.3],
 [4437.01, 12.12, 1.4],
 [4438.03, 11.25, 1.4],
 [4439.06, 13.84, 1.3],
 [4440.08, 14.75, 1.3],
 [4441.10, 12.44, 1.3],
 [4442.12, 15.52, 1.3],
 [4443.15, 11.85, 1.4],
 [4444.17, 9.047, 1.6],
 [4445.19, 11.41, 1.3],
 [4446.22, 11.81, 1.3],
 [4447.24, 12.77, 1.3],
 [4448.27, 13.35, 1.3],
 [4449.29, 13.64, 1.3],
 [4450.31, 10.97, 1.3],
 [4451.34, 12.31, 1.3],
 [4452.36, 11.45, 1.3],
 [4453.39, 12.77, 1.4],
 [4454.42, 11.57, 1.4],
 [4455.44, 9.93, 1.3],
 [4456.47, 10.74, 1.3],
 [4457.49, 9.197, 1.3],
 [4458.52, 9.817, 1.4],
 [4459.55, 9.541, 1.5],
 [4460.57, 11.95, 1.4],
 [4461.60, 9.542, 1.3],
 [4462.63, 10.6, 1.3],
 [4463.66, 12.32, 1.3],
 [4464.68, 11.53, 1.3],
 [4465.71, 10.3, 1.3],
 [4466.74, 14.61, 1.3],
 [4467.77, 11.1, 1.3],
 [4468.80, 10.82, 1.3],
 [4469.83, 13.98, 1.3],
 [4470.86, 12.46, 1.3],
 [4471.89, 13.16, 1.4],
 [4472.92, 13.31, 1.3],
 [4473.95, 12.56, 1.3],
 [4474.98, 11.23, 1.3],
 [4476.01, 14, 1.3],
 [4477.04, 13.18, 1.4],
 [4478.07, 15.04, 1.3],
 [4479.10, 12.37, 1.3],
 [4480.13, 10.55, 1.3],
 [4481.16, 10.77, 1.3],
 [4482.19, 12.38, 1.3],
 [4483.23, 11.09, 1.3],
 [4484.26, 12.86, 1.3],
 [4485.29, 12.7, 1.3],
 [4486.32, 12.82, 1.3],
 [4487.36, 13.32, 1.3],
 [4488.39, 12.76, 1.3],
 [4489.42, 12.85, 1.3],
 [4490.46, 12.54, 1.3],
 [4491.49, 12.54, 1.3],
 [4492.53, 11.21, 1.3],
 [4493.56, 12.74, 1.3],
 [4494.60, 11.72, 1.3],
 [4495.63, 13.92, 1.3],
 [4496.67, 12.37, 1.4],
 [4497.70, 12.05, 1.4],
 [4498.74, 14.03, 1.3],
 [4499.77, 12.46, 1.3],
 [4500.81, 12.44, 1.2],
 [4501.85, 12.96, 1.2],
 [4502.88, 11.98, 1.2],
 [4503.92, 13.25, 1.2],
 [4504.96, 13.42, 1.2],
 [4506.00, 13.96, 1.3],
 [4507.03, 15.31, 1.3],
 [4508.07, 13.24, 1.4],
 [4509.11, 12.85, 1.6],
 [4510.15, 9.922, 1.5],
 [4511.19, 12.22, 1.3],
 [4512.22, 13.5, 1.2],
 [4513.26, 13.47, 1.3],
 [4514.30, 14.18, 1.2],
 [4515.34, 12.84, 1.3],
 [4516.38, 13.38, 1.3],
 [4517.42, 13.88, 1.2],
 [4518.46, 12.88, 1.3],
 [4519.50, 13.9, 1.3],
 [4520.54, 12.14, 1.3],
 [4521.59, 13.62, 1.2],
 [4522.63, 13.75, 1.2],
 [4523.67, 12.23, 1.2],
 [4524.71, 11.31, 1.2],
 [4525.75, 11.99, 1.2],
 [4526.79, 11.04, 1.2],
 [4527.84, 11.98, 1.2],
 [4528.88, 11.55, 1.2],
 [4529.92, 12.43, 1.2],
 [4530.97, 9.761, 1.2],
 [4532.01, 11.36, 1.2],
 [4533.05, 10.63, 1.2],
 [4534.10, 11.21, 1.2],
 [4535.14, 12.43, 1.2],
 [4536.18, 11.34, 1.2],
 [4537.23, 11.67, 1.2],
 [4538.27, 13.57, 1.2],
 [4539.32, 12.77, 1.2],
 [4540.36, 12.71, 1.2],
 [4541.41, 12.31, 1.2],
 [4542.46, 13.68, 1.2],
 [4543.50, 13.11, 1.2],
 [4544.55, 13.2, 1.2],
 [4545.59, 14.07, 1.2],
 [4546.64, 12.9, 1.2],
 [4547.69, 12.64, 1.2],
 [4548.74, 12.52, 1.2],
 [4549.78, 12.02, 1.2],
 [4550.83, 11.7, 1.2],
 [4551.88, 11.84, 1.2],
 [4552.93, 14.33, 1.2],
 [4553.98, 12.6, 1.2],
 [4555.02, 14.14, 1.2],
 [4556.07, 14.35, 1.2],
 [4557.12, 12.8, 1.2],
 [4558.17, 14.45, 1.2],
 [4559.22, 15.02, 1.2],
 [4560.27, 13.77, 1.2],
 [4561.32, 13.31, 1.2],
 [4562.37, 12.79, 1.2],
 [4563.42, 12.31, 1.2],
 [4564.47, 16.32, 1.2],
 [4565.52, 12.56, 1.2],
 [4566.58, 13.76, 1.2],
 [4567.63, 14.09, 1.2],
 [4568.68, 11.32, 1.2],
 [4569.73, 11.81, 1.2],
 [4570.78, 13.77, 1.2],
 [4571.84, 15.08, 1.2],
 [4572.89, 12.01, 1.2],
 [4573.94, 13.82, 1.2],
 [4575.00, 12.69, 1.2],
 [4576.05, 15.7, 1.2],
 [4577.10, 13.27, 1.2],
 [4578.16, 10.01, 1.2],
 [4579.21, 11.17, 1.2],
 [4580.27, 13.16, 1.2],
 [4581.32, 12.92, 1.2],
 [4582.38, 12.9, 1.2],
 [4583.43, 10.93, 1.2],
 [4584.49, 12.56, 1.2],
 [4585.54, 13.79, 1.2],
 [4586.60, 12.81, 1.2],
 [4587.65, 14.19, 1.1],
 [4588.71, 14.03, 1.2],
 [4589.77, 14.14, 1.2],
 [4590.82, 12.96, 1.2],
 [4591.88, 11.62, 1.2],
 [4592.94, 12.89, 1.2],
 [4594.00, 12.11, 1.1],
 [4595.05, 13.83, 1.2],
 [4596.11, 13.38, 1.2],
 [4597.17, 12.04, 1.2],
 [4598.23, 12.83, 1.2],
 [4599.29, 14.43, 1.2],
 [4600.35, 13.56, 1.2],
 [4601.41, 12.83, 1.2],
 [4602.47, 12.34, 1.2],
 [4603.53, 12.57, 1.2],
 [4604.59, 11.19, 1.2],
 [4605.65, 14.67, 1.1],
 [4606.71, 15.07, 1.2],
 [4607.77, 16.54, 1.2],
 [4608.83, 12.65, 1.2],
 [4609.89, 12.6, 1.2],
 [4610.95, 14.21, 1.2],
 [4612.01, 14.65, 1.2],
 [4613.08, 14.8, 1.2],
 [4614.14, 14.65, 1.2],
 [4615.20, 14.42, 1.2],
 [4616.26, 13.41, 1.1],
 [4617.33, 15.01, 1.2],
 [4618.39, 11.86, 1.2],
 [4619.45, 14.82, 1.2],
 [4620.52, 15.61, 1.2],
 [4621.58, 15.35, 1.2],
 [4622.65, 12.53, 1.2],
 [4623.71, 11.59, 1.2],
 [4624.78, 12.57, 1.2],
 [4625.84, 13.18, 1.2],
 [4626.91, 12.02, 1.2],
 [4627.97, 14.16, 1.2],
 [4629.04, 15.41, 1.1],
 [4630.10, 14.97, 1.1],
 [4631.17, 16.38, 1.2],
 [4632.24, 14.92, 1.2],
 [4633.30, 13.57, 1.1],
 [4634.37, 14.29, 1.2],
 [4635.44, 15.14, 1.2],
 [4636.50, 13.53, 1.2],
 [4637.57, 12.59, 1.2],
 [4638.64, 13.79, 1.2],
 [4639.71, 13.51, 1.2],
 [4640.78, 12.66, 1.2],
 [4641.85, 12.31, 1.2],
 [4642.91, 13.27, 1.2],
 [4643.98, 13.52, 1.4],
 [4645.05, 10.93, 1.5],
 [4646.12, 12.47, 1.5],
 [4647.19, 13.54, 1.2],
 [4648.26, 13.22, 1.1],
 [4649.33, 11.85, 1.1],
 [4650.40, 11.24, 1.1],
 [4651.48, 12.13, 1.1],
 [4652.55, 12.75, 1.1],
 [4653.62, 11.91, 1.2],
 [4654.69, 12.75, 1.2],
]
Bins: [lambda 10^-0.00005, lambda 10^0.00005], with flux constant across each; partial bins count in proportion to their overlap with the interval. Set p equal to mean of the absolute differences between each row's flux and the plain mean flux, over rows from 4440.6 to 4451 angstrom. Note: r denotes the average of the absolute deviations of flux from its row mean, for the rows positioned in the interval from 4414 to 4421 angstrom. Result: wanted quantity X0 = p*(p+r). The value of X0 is 2.1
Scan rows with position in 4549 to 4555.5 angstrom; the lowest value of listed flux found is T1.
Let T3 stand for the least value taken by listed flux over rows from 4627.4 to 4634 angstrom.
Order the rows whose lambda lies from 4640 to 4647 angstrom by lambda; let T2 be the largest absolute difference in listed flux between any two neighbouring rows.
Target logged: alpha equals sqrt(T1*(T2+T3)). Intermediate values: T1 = 11.7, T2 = 2.59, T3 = 13.57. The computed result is 13.8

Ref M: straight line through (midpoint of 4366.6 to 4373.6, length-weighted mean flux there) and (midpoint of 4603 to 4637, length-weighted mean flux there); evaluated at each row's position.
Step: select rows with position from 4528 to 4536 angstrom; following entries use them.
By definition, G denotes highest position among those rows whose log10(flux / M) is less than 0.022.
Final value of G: 4535.14 angstrom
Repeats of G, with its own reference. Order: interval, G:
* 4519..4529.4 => 4528.88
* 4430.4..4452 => 4451.34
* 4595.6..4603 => 4602.47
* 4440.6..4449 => 4446.22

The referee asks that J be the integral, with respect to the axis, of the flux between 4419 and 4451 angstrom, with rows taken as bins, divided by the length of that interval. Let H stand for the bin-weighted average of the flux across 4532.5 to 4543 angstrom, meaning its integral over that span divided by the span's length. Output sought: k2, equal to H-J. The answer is 0.1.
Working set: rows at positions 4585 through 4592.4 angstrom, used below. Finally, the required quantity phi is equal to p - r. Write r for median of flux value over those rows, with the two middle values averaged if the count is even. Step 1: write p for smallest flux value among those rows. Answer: -2.17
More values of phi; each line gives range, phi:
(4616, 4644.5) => -1.94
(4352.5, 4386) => -5.32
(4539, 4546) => -0.80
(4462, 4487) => -2.12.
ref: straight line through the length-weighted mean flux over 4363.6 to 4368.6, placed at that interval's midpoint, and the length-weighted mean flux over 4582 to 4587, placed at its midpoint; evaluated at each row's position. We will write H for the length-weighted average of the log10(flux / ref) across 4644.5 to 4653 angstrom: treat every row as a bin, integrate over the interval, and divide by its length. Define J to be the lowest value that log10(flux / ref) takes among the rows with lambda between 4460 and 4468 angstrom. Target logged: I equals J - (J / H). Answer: -7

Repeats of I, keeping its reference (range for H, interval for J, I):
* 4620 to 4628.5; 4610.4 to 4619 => 1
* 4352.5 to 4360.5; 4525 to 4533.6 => -2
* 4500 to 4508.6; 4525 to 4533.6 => 4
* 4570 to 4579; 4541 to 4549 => 0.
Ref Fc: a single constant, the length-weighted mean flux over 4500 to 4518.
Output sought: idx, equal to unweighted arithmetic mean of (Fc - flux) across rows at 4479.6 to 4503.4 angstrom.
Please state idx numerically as 0.7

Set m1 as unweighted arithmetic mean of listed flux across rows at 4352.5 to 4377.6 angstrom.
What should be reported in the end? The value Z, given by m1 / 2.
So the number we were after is 5.4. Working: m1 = 10.9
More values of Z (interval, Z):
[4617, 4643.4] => 6.9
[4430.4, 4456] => 6.1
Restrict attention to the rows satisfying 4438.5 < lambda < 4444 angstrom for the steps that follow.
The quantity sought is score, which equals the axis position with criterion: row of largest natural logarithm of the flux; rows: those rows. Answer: 4442.12 angstrom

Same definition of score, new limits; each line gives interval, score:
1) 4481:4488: 4487.36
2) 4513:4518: 4514.30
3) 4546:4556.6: 4556.07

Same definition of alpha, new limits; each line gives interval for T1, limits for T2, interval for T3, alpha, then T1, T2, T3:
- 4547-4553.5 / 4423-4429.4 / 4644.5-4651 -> 12.0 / 11.7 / 1.39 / 10.93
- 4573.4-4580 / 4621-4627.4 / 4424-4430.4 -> 11.5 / 10.01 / 2.82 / 10.29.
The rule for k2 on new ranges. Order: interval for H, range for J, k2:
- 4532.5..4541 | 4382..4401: 1.9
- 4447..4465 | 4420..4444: -1.0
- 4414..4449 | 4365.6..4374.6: 1.4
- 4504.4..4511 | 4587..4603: -0.1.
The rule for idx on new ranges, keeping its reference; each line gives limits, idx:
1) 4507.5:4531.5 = 0.6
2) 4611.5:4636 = -1.0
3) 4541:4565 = -0.2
